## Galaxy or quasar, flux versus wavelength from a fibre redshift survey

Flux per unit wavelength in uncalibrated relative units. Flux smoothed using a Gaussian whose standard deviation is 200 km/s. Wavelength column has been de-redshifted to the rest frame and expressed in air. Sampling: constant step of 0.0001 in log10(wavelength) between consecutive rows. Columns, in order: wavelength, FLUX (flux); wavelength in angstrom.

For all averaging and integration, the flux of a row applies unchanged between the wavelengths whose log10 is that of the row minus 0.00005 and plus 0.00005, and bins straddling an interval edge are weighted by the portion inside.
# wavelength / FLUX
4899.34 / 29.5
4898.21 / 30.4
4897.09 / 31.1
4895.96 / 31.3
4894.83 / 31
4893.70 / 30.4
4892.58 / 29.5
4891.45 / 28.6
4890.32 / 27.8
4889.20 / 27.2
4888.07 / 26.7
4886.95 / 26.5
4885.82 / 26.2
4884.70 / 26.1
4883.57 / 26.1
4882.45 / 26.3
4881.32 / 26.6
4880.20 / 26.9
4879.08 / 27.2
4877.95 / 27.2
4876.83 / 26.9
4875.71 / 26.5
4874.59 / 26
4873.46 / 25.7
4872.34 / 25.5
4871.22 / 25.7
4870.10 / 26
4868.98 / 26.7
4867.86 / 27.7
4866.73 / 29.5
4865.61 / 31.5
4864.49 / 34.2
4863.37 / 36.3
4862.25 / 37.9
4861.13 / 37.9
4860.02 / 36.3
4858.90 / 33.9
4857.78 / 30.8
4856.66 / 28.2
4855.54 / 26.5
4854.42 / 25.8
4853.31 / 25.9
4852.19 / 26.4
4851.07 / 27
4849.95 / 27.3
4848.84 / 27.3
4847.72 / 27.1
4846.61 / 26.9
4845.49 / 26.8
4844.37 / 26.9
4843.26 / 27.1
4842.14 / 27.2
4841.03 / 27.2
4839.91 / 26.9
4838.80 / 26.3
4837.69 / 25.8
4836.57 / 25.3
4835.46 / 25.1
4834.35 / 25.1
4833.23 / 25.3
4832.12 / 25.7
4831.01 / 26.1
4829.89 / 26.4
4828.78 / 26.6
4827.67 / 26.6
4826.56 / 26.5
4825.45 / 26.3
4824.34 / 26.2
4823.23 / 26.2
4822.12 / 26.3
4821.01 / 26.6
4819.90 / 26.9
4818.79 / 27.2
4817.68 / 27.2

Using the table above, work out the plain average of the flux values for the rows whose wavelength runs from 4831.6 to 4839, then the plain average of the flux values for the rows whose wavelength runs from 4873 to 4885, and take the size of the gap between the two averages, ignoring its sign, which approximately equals 1.0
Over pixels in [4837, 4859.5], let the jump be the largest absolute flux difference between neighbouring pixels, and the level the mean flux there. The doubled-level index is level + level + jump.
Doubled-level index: 57.8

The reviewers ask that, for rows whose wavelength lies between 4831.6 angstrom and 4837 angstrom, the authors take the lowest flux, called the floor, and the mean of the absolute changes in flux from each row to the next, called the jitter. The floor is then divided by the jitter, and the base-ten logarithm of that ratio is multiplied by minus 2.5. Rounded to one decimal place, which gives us -5.2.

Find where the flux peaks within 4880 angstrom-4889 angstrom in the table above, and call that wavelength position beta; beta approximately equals 4880.20 angstrom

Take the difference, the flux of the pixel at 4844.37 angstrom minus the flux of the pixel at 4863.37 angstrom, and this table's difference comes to -9.4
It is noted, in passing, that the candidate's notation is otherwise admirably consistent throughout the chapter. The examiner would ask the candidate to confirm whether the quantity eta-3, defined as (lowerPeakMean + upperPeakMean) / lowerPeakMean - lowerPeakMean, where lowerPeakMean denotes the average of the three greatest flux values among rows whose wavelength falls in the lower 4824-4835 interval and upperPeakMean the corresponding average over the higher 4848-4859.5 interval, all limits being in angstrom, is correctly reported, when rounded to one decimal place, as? -24.4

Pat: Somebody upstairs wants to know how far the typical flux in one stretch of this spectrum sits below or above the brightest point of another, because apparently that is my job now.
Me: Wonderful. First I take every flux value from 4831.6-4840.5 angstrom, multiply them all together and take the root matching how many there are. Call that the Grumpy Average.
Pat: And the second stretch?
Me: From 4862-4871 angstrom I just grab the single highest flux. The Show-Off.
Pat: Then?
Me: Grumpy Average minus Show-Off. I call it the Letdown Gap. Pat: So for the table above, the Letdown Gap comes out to -12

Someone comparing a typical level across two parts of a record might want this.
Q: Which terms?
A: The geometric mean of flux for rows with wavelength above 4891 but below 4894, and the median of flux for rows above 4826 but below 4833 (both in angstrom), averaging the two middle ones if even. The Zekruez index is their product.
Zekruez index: 780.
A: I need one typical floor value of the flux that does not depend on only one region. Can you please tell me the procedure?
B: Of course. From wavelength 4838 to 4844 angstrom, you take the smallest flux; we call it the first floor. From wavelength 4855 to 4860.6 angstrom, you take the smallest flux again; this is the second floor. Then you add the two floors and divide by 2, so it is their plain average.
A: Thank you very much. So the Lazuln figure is 26.4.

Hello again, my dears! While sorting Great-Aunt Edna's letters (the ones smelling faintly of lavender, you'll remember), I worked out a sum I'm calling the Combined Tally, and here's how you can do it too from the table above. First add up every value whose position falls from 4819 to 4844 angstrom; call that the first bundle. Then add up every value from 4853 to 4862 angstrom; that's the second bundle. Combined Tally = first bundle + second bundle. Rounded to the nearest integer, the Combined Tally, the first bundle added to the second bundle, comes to 823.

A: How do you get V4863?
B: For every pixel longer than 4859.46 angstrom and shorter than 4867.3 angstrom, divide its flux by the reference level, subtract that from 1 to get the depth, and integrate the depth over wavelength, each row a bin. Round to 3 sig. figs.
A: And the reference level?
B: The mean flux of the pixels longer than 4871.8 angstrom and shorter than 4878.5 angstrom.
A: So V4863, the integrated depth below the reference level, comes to -2.53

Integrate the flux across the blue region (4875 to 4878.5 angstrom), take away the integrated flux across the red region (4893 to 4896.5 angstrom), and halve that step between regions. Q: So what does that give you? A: -7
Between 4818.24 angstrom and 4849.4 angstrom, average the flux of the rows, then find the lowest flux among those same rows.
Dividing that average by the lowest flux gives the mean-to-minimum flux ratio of 1.05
